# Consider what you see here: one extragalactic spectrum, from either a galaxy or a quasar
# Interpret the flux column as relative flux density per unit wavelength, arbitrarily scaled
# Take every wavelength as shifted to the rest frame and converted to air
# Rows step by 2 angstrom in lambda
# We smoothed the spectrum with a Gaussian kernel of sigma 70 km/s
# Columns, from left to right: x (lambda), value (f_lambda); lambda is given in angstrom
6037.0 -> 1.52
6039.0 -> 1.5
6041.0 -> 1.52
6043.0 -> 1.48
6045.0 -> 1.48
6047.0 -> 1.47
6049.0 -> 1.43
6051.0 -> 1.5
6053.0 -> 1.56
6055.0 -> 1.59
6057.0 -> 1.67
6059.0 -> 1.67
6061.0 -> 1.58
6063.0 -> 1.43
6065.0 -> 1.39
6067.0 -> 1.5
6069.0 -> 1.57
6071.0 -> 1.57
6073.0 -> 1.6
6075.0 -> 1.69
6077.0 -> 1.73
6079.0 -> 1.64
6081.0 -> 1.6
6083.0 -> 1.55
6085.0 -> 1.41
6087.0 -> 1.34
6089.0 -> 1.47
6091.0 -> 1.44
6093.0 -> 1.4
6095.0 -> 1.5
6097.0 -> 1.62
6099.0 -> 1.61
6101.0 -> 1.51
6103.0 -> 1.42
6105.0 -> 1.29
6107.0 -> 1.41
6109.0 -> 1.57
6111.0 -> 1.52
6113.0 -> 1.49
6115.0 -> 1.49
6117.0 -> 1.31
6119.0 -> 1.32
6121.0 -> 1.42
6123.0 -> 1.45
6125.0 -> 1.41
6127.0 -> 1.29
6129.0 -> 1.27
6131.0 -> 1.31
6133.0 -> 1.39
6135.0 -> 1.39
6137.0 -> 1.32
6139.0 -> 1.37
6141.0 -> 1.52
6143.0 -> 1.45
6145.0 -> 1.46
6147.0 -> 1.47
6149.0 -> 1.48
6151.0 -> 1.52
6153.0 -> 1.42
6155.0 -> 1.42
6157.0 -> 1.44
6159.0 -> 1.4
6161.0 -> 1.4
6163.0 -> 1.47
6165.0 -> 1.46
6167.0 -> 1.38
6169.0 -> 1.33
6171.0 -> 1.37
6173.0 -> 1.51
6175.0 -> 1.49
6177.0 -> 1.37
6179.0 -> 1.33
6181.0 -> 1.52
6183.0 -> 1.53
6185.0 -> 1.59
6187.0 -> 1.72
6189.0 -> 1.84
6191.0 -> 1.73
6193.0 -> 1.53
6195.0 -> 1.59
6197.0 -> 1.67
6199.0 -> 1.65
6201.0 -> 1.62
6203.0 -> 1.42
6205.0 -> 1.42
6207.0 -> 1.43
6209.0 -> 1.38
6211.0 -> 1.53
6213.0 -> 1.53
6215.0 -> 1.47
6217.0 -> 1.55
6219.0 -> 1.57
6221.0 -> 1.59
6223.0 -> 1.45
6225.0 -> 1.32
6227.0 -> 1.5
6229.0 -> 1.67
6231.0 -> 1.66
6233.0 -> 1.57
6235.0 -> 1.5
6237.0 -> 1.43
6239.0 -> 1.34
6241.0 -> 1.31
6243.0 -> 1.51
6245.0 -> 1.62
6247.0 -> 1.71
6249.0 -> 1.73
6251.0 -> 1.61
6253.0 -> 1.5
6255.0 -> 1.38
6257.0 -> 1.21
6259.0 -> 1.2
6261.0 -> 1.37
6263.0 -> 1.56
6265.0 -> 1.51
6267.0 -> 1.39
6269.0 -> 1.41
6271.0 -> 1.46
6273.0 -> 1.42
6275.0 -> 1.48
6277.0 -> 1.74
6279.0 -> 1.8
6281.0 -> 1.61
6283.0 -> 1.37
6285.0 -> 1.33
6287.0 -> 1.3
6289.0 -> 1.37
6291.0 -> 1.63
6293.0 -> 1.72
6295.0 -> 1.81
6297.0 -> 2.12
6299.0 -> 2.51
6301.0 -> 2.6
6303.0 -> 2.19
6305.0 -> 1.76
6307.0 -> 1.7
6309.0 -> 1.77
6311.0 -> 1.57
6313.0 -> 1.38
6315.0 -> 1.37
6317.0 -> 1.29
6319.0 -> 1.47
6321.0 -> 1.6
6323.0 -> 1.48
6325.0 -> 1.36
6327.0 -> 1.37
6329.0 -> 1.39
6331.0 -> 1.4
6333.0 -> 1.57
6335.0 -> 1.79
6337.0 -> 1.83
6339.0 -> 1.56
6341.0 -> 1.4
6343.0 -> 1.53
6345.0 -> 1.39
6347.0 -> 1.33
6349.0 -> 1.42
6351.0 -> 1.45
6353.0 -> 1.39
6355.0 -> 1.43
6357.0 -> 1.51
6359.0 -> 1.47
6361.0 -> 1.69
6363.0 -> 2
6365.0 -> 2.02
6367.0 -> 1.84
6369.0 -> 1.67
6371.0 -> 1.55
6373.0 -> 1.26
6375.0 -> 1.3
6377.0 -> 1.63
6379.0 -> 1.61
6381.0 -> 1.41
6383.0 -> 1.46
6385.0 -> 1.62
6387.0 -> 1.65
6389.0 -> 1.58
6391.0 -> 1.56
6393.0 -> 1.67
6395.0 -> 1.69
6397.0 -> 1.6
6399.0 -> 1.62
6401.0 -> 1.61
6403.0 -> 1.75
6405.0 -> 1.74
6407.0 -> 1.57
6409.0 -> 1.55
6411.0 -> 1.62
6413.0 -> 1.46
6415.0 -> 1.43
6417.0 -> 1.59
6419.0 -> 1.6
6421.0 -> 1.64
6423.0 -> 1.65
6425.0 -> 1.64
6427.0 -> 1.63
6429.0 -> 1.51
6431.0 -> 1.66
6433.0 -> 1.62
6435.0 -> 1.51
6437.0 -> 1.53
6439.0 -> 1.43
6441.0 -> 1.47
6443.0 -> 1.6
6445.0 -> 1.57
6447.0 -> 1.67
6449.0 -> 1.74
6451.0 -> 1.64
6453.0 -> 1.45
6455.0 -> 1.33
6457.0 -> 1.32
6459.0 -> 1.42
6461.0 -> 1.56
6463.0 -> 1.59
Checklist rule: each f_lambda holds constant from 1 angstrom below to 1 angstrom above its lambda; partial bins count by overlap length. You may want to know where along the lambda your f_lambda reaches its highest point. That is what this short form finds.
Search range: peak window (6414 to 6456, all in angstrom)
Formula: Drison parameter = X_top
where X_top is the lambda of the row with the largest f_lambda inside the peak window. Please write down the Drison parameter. 6449.0 angstrom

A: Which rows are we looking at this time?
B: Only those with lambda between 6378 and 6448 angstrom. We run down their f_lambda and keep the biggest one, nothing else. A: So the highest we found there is 1.75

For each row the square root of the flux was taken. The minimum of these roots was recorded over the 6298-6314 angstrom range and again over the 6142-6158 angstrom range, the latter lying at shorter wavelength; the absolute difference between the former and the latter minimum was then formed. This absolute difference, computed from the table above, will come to 0.02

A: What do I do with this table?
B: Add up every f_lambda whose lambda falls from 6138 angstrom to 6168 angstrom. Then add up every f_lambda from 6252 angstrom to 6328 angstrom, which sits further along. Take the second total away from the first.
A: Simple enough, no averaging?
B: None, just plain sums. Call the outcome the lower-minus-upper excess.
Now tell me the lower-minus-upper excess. -38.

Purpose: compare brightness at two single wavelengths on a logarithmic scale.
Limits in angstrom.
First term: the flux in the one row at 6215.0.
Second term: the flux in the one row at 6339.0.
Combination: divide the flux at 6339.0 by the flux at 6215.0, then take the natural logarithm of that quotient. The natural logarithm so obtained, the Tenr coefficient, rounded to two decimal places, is 0.06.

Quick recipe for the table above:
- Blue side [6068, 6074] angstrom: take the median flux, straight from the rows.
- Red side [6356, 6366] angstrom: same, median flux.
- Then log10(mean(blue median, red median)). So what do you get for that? 0.21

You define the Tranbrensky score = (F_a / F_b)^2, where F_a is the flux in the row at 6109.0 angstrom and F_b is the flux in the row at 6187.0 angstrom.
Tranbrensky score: 0.83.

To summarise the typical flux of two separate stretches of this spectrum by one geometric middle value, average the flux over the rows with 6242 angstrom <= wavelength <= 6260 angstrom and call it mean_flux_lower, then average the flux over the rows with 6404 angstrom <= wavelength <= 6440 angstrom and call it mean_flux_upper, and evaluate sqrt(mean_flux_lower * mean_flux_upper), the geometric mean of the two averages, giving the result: 1.54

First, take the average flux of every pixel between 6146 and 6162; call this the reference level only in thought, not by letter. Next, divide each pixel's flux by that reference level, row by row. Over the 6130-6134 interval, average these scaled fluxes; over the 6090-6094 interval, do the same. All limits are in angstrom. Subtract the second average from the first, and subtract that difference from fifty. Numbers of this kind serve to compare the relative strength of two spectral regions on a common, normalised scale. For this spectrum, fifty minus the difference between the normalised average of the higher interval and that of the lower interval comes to 50.0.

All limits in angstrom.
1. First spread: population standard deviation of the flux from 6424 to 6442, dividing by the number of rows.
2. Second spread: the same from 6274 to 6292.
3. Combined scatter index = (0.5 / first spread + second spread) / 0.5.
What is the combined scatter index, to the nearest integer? 13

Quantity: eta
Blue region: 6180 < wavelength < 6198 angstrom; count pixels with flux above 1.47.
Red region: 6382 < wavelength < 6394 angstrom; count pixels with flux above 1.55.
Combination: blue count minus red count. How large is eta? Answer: 4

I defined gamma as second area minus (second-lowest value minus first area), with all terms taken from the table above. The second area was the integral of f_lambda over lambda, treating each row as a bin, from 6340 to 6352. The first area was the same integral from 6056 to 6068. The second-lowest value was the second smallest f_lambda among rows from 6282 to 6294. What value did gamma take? 34.2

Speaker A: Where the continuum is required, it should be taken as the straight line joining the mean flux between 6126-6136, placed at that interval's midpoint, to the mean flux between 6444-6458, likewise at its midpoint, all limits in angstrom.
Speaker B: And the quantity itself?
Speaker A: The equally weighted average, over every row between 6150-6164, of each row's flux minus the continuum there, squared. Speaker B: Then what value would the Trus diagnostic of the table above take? 0.010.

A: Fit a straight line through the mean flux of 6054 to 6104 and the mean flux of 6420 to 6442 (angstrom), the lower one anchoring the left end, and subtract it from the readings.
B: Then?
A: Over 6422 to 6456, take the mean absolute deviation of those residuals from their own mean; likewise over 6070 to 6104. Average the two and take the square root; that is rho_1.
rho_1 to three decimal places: 0.301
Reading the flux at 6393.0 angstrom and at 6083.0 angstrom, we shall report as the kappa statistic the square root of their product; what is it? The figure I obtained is 1.61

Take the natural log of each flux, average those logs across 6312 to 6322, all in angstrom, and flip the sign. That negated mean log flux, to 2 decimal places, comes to -0.35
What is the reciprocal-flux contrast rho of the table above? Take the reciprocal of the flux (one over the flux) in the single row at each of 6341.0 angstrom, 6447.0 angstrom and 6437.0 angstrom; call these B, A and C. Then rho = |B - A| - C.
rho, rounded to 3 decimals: -0.538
